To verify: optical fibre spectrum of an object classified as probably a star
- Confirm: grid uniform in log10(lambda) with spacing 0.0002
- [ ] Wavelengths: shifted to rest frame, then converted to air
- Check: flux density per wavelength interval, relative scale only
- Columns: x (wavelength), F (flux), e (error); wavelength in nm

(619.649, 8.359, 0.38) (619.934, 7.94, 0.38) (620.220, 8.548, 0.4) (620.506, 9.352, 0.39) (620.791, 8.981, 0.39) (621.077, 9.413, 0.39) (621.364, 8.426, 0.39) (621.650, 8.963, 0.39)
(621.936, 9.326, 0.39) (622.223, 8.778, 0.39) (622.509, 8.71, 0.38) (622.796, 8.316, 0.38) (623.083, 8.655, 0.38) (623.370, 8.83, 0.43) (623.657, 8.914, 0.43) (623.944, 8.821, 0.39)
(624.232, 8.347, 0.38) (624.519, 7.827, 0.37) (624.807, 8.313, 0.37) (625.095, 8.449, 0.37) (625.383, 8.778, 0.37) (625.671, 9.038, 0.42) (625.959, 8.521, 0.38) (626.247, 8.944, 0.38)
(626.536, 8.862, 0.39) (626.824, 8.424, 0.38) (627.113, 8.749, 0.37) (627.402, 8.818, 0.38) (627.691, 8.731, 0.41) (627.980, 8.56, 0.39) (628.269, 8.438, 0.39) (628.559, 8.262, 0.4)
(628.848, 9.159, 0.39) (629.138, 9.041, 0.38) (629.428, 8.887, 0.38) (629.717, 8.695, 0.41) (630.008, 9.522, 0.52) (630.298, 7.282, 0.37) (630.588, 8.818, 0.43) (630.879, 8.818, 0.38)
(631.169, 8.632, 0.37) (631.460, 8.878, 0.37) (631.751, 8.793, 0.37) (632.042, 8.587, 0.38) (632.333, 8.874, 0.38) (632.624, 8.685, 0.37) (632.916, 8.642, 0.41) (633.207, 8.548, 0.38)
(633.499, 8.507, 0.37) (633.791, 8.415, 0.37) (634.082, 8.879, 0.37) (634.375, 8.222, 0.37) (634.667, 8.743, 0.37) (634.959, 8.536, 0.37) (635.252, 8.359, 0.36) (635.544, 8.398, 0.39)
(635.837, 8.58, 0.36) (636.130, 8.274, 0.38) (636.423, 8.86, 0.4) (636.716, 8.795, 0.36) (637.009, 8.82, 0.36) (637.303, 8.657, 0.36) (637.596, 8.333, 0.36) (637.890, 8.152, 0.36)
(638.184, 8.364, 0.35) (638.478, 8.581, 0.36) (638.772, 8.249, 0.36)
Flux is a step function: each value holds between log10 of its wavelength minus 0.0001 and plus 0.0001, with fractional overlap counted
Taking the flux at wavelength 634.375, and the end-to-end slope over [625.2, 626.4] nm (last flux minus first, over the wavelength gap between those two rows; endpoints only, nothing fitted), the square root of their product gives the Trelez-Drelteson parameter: 1.3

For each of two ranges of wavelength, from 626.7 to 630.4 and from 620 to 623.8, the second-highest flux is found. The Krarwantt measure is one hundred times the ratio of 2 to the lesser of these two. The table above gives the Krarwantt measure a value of 21.8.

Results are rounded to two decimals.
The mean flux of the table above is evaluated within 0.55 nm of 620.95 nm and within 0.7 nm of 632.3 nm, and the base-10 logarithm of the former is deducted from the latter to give 7.76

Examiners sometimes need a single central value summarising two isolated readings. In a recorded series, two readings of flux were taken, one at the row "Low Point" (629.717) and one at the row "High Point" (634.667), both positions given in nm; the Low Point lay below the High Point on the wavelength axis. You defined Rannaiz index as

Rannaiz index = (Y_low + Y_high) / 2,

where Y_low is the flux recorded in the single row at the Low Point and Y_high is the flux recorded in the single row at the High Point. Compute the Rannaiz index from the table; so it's 8.72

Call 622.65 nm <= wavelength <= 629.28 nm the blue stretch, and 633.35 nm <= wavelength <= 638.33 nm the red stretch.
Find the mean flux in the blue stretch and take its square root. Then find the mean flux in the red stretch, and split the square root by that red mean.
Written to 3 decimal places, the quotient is 0.345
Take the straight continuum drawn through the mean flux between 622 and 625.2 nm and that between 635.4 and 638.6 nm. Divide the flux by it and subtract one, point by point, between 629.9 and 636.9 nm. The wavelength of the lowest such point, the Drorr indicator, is 630.298 nm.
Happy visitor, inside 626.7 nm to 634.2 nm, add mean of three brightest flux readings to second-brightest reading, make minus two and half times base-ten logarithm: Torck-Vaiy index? -3.16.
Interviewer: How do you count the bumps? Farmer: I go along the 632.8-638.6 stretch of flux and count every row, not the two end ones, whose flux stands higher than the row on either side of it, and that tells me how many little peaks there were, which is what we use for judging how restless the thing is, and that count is 5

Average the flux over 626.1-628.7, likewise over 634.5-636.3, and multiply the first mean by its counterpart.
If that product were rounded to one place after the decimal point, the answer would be 73.3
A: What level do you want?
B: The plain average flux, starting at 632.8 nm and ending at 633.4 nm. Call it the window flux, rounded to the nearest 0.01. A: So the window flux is 8.59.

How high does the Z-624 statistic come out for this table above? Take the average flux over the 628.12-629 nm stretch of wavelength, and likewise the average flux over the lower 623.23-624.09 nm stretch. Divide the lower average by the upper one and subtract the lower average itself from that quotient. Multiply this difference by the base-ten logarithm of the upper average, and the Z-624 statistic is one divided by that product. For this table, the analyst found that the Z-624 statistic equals -0.137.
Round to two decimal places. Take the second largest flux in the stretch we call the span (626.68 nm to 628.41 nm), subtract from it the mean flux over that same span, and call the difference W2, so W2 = 0.13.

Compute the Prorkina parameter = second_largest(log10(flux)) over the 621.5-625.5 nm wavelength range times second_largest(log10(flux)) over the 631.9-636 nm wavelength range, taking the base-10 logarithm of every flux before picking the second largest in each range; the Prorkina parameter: 0.903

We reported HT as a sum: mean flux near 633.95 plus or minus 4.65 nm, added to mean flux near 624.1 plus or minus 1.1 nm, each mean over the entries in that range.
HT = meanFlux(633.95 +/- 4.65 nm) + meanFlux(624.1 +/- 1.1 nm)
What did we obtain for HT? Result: 17.1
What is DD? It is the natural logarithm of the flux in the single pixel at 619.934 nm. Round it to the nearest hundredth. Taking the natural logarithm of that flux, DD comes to 2.07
